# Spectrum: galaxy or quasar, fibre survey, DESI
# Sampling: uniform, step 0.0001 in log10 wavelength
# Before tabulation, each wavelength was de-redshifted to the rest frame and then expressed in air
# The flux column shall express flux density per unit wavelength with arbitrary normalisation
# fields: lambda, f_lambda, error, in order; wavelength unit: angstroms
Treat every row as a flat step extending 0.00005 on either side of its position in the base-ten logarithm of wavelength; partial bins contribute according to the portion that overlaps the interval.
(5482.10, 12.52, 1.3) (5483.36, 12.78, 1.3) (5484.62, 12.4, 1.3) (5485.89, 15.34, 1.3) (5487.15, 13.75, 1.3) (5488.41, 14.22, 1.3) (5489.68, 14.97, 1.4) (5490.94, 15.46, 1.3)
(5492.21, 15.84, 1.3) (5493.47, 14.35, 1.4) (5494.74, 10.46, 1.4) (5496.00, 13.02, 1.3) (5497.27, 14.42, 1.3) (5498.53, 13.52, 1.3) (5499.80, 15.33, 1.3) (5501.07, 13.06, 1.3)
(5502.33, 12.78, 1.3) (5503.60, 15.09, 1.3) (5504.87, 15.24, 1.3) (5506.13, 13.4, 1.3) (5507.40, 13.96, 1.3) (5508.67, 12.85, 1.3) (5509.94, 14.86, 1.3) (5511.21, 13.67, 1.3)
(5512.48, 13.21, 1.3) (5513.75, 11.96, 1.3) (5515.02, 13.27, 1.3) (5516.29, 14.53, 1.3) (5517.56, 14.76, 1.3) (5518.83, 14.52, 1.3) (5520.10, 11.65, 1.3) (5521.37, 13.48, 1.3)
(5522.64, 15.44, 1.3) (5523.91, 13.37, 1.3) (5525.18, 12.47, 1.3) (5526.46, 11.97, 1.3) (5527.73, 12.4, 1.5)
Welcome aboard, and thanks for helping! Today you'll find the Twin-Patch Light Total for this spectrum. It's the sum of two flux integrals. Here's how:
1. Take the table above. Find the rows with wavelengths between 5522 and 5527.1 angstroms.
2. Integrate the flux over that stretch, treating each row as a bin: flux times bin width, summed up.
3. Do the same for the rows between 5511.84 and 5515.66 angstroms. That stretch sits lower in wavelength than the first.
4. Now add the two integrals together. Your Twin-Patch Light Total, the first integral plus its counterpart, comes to 117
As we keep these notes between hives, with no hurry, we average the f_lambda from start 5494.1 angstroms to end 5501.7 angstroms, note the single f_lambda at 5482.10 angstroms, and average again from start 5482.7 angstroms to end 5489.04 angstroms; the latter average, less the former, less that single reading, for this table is -12.1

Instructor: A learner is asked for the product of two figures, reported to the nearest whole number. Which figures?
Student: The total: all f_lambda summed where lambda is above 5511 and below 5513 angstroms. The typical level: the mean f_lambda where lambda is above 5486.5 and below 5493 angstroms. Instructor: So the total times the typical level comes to 399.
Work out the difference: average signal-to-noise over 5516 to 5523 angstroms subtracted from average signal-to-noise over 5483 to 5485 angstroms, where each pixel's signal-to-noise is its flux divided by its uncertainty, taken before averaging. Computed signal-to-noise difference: -1.1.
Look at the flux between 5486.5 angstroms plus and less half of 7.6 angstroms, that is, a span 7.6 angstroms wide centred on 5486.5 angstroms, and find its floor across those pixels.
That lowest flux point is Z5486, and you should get 12.4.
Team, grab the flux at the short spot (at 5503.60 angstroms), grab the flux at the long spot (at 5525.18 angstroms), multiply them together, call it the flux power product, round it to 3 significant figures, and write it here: 188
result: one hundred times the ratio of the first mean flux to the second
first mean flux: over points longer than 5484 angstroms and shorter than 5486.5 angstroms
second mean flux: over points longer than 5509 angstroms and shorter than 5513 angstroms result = 100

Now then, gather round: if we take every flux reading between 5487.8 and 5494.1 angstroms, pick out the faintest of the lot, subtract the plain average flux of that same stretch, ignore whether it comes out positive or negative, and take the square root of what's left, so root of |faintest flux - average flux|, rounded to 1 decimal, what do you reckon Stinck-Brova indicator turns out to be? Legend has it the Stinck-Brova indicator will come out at 0.9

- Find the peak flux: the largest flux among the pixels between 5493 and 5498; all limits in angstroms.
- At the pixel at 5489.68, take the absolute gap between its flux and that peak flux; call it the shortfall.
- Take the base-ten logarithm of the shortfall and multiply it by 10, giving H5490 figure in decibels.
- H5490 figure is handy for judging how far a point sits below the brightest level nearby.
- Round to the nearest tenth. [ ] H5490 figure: -2.6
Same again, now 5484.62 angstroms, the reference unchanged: 3.1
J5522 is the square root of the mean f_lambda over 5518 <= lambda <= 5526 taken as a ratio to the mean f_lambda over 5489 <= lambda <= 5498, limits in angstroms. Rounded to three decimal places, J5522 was 0.979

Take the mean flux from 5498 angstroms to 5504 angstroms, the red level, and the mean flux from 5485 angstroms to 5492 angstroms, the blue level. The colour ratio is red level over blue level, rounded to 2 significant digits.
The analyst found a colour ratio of 0.95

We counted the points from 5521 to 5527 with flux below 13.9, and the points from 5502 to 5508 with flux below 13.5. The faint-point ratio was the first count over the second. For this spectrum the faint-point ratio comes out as 2.00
